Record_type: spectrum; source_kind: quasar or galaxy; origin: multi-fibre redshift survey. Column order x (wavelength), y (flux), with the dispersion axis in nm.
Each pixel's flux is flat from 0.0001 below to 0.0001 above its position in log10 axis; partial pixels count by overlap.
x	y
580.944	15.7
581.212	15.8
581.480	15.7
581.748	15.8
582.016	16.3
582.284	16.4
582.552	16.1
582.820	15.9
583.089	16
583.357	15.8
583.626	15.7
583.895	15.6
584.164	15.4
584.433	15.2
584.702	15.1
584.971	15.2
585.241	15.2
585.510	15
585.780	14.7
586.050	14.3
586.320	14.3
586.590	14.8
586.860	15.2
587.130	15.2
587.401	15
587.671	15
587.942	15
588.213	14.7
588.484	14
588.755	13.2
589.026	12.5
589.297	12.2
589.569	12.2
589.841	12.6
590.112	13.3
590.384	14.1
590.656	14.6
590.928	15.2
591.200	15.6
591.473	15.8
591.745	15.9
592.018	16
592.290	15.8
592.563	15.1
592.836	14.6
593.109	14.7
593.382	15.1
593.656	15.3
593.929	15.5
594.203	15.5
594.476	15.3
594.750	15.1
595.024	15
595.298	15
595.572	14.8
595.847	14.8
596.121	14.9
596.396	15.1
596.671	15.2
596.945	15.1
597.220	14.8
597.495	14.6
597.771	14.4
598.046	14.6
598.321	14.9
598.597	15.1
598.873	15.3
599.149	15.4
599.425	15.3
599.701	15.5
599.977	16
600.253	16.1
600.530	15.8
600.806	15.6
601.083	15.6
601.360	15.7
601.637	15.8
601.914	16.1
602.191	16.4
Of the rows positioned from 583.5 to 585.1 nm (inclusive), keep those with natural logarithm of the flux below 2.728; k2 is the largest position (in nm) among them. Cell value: 584.971 nm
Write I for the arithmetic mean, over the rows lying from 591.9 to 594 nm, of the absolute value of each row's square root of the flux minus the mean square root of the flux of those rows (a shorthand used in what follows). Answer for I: 0.050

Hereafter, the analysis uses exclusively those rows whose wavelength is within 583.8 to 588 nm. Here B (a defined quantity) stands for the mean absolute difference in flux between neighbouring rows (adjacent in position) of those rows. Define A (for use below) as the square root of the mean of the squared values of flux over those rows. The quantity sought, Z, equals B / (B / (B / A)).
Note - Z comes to 0.012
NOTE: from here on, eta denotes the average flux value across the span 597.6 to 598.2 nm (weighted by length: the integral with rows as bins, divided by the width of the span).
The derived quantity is 14.5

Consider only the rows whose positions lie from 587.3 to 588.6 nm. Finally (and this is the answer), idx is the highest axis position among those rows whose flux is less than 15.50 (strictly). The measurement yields 588.484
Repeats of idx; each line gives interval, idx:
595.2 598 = 597.771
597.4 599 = 598.873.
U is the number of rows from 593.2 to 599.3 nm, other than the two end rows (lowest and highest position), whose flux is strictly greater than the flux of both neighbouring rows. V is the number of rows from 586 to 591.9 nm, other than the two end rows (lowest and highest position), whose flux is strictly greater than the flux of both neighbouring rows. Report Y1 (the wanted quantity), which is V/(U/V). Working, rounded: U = 1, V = 0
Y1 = 0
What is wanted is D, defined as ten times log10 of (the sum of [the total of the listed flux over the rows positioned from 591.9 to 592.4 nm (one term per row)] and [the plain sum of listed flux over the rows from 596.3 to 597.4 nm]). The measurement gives 19.6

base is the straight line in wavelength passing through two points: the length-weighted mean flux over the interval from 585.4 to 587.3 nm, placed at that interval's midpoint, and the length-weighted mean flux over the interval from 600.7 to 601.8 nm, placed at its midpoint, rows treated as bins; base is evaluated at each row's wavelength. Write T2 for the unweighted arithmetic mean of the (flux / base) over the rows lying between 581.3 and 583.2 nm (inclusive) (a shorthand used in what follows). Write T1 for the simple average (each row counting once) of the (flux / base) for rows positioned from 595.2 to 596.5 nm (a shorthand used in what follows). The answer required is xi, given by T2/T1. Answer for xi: 1.13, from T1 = 0.97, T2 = 1.10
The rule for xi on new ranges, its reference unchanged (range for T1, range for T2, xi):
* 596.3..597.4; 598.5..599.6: 1.01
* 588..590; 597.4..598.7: 1.09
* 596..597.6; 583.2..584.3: 1.10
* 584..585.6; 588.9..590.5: 0.83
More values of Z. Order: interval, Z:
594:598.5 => 0.011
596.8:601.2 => 0.014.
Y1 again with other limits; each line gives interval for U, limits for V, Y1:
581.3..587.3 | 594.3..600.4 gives 2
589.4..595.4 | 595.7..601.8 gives 9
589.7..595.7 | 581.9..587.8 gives 4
